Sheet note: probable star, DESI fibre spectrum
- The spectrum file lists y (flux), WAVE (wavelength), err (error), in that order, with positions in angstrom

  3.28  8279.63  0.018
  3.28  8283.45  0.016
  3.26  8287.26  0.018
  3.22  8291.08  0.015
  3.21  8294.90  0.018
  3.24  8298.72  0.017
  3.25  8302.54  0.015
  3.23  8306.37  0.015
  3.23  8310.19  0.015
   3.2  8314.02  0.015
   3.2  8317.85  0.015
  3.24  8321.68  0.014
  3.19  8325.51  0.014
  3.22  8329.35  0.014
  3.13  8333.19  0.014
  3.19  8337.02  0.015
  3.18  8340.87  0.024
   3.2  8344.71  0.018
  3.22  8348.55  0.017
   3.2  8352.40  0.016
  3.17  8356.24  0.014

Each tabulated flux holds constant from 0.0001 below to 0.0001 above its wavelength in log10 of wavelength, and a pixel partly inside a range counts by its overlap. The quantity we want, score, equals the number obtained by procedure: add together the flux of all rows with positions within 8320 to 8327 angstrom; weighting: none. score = 6.430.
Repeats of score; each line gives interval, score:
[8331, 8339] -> 6.320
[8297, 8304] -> 6.490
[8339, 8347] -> 6.380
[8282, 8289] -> 6.540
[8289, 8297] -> 6.430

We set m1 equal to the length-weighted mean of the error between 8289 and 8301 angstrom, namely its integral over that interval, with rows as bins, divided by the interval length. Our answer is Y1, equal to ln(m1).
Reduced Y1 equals -4.10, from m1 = 0.0166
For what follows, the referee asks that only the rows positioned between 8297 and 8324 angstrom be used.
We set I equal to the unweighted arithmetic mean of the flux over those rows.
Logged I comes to 3.23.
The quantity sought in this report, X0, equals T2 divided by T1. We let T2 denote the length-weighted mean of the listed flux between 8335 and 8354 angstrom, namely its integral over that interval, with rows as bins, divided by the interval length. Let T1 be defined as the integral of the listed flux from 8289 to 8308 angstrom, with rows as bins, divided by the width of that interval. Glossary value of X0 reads 0.990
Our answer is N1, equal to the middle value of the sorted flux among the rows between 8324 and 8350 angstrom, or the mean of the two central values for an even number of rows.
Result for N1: 3.19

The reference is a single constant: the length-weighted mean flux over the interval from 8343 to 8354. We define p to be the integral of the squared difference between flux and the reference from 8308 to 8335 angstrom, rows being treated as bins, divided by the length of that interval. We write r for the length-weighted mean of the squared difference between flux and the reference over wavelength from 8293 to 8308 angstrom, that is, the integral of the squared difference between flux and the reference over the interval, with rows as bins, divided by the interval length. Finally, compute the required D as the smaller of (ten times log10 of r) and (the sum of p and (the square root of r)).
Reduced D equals -31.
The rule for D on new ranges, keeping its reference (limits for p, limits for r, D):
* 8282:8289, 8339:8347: -34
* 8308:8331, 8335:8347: -34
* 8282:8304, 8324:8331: -36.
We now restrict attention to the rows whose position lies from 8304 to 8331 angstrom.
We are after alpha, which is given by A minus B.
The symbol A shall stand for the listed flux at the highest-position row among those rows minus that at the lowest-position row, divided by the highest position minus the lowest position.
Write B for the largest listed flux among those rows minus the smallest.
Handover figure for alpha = -0.05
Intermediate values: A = -0.0004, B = 0.050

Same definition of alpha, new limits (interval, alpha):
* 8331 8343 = -0.05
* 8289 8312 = -0.04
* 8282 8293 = -0.07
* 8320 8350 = -0.11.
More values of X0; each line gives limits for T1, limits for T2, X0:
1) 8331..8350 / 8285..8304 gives 1.017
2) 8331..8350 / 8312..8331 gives 1.008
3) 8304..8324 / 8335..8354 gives 0.993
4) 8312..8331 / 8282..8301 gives 1.010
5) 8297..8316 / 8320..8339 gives 0.988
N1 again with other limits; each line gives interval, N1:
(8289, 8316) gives 3.23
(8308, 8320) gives 3.20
